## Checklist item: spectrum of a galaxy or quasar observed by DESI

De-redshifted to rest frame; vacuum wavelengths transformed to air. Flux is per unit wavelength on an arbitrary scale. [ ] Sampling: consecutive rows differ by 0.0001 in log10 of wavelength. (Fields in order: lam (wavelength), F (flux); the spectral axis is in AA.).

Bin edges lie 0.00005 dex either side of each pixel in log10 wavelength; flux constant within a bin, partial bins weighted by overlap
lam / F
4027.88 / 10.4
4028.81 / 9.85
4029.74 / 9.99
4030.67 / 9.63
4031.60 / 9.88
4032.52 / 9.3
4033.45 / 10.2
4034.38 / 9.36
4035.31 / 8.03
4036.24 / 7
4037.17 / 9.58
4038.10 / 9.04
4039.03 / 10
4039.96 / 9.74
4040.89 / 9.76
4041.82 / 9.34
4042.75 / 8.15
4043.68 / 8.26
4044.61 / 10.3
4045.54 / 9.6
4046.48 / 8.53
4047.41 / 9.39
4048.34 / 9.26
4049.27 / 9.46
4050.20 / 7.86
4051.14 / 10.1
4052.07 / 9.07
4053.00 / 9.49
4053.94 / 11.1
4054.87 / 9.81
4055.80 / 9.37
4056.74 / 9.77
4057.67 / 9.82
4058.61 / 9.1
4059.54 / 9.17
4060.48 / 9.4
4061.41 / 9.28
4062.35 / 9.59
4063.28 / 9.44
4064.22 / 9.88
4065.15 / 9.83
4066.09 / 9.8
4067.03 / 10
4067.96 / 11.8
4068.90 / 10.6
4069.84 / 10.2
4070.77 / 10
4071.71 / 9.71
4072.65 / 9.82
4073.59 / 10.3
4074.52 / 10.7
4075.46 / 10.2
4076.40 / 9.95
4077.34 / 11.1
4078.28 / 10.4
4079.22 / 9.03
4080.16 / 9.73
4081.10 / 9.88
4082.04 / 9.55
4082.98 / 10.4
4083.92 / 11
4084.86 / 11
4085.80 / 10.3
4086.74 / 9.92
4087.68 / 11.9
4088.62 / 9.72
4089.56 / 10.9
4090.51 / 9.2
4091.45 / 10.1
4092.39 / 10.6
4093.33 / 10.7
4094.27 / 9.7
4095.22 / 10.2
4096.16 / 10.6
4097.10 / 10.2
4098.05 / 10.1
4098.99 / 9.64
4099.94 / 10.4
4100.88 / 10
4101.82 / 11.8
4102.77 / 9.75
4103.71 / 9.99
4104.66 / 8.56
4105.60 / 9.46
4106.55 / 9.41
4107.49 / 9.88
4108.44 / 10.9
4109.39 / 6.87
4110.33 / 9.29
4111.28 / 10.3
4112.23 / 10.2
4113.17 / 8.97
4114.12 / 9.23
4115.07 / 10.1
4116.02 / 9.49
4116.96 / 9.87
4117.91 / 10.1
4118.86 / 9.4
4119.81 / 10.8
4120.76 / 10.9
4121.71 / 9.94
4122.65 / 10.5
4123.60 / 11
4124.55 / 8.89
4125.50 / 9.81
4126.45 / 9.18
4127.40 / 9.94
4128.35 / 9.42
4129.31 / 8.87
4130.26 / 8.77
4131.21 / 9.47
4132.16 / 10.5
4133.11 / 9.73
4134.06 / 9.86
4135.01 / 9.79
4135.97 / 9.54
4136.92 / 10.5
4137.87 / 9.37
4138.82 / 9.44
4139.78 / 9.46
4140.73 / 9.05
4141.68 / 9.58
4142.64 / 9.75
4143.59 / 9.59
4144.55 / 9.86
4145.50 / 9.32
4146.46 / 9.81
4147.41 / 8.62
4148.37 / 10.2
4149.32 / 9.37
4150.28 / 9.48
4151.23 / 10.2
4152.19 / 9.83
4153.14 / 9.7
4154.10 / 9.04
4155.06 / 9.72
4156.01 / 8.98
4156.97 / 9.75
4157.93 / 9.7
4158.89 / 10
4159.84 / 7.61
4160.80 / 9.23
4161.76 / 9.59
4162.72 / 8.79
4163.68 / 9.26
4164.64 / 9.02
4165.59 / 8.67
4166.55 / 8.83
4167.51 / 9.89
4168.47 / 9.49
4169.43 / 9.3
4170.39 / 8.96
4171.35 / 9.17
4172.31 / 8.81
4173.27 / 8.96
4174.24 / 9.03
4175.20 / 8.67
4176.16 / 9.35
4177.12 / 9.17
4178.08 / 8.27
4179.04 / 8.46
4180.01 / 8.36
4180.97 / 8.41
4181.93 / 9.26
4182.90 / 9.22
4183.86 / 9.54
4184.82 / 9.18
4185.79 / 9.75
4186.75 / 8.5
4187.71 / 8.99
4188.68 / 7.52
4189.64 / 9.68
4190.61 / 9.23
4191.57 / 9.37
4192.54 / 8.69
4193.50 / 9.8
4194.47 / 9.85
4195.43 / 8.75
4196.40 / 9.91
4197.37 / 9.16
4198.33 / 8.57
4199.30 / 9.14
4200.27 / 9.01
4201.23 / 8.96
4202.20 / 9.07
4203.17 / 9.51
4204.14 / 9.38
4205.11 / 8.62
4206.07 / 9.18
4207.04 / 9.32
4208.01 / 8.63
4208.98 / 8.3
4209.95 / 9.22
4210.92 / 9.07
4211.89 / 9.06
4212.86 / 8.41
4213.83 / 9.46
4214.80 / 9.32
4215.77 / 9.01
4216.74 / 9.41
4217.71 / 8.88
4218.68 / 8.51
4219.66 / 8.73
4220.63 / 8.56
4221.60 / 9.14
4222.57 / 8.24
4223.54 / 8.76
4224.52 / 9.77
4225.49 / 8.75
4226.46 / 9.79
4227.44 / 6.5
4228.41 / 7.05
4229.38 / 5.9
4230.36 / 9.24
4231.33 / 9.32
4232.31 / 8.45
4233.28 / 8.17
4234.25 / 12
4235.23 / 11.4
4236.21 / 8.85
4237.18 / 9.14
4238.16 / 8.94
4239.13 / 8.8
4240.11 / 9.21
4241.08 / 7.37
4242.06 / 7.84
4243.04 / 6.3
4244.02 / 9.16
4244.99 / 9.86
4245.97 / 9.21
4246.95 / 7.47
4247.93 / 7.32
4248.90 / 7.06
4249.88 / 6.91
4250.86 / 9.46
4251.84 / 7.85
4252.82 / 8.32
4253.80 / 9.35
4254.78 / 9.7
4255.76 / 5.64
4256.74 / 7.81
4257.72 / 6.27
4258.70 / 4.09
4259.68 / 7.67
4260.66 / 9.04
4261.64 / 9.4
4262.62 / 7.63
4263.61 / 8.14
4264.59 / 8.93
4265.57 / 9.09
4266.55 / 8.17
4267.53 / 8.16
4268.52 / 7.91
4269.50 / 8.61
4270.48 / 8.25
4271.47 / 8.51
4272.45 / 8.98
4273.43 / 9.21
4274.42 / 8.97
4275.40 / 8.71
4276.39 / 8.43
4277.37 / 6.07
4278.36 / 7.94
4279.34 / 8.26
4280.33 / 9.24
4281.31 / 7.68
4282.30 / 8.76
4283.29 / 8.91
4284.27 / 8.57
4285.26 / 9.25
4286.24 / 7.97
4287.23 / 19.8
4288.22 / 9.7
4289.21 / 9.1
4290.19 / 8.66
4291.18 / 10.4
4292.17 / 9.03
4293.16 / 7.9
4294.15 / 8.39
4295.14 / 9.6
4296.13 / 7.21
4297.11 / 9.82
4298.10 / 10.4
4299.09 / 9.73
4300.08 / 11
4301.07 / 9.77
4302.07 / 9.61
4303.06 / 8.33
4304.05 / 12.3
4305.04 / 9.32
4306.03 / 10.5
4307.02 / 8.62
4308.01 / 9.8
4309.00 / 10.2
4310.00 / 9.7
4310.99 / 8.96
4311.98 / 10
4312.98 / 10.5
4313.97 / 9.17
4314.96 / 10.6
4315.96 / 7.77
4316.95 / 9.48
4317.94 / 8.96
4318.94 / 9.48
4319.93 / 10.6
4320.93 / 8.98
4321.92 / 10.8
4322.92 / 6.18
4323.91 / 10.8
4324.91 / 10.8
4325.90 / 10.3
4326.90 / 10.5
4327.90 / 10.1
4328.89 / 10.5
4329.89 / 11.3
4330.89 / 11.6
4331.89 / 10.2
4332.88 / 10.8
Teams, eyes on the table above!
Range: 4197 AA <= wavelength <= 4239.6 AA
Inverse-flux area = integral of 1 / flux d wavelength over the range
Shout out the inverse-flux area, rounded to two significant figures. 4.8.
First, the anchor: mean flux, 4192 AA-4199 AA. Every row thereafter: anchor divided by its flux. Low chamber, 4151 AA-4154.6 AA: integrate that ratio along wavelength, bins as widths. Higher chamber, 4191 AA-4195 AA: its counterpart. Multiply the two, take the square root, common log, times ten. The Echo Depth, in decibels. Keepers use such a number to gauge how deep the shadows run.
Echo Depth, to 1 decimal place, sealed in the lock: 5.7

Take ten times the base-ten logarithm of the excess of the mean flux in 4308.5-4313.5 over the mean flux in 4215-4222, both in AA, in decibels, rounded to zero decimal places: 0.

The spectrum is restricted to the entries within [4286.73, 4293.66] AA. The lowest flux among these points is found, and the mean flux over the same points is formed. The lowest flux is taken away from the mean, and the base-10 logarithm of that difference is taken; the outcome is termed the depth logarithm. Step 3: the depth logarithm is 0.4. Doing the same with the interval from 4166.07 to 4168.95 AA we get -0.2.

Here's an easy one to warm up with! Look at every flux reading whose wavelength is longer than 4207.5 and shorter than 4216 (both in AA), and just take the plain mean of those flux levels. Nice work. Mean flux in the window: 8.9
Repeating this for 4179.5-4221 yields 9.0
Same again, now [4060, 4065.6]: 9.6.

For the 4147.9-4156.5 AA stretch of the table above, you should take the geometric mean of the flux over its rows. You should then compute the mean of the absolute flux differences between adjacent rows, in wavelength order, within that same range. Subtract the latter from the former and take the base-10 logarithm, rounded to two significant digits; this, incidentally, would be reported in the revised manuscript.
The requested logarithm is 0.96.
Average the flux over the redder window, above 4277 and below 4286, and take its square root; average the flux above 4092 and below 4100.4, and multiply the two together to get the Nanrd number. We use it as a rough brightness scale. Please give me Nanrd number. 29.5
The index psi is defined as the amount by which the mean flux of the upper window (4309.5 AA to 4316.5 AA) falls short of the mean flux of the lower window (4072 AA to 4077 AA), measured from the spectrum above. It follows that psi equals 0.7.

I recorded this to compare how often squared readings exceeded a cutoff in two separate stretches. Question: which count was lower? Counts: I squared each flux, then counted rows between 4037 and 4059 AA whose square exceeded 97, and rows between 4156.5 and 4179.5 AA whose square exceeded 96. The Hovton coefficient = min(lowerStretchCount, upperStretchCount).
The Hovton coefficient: 2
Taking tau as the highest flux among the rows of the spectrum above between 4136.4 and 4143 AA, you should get 10.5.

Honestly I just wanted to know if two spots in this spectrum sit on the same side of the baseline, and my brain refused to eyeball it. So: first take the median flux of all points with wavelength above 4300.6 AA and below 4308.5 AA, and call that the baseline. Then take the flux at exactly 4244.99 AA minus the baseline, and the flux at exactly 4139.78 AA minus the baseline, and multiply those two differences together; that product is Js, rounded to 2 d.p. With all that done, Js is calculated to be -0.04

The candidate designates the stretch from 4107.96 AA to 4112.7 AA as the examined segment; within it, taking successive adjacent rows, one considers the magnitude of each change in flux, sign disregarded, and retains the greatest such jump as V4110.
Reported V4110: 4.0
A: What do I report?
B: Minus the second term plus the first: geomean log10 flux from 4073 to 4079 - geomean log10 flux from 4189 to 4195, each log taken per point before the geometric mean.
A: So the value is 0.04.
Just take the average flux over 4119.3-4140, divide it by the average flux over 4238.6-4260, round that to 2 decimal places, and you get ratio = 1.25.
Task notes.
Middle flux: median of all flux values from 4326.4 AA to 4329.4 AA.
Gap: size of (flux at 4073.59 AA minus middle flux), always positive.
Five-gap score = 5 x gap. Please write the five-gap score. 1.0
